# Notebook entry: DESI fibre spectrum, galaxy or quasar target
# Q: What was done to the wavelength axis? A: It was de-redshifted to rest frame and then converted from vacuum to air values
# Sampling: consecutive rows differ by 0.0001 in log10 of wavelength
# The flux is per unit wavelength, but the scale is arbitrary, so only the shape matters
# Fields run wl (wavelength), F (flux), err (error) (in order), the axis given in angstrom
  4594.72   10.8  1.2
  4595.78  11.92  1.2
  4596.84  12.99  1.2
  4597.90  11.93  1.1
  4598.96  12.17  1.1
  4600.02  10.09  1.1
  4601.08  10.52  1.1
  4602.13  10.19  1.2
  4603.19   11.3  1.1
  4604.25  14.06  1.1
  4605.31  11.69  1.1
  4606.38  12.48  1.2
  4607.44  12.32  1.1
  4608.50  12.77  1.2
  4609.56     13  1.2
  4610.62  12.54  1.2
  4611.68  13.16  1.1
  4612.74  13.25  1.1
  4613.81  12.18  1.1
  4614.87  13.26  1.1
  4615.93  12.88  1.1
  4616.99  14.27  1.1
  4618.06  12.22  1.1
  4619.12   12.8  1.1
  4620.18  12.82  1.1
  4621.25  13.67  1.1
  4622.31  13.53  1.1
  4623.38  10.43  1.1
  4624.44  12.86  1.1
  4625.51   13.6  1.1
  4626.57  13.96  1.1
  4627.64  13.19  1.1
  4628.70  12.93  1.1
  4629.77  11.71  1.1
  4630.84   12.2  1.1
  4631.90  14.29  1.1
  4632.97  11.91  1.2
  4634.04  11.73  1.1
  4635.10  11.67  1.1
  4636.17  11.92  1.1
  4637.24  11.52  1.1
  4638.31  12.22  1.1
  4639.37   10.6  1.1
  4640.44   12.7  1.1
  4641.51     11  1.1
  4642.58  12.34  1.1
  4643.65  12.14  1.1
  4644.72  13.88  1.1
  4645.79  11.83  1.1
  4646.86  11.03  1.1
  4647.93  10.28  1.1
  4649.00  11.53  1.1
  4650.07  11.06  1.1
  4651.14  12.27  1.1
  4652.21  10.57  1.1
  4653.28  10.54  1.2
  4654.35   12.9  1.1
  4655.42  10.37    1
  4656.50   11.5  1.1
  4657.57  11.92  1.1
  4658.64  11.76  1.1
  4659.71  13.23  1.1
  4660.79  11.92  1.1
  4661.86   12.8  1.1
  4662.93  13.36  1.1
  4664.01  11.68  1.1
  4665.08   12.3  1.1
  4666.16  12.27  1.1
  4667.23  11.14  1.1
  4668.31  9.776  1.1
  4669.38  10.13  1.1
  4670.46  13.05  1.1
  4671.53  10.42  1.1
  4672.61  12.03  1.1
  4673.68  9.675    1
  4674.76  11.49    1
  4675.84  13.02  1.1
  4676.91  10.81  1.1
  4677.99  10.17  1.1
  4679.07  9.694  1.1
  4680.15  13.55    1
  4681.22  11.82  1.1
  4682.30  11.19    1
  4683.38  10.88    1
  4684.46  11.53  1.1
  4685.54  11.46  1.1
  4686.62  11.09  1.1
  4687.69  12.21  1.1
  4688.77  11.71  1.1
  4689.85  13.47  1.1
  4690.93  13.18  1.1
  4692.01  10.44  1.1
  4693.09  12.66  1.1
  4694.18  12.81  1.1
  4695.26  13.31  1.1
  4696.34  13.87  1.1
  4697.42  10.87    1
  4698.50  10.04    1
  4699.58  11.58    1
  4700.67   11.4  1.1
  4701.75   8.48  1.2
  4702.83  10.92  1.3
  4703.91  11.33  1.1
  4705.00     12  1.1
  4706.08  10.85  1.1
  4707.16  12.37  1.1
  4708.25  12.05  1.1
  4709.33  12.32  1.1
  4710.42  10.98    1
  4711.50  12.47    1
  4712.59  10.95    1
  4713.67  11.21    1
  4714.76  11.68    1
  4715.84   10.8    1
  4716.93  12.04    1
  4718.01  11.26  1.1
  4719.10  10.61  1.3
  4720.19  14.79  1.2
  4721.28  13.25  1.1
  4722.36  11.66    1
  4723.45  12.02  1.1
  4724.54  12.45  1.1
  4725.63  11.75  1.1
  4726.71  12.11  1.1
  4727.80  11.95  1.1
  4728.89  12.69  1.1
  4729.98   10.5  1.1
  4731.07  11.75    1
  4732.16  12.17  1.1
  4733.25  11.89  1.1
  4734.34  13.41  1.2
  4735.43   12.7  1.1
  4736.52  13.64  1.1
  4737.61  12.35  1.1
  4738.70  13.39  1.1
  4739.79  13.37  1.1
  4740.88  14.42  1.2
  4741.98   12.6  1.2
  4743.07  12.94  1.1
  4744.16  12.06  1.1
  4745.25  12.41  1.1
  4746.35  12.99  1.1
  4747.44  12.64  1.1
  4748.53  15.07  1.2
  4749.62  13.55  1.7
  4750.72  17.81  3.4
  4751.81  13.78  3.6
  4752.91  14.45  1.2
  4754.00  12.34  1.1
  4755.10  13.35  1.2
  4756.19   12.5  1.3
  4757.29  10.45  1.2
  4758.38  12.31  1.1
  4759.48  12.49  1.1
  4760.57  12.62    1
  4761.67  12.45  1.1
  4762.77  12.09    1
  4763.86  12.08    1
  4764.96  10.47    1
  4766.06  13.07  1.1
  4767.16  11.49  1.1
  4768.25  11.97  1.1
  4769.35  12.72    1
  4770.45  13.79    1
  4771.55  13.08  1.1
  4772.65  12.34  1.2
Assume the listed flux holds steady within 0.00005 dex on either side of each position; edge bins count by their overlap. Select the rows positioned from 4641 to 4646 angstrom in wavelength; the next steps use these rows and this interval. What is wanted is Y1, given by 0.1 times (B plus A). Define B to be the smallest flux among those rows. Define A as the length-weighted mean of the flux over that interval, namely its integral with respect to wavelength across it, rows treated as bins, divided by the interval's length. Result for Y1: 2.33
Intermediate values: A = 12.3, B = 11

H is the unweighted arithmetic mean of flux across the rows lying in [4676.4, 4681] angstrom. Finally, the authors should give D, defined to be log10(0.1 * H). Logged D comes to 0.044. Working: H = 11.1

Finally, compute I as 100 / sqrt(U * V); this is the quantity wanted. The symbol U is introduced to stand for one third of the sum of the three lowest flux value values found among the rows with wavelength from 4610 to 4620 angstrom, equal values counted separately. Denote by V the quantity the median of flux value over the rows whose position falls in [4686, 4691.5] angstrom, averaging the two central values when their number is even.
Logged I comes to 8.16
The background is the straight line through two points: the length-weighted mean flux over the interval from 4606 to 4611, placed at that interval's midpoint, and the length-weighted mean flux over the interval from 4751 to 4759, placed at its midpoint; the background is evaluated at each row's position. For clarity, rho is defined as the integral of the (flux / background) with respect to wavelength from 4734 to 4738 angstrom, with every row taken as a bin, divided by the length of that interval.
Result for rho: 1.01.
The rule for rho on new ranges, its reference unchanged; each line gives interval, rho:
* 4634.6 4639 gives 0.93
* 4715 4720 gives 0.89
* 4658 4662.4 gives 0.98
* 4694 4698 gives 0.99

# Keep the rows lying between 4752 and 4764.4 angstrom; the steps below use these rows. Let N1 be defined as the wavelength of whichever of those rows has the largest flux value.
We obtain 4752.91 angstrom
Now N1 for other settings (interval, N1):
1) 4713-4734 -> 4720.19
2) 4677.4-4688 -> 4680.15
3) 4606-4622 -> 4616.99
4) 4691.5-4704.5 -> 4696.34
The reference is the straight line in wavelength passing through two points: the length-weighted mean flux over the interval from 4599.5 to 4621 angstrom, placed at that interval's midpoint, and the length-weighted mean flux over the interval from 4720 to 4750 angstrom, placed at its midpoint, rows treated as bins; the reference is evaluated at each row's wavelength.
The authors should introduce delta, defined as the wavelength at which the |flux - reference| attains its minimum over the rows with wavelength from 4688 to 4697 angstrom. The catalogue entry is 4693.09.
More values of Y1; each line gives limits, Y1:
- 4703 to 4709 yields 2.25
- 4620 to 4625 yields 2.31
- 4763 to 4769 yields 2.23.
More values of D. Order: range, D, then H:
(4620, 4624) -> 0.101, 12.6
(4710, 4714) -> 0.057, 11.4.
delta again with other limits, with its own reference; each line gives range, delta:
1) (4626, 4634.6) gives 4630.84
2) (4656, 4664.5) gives 4661.86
